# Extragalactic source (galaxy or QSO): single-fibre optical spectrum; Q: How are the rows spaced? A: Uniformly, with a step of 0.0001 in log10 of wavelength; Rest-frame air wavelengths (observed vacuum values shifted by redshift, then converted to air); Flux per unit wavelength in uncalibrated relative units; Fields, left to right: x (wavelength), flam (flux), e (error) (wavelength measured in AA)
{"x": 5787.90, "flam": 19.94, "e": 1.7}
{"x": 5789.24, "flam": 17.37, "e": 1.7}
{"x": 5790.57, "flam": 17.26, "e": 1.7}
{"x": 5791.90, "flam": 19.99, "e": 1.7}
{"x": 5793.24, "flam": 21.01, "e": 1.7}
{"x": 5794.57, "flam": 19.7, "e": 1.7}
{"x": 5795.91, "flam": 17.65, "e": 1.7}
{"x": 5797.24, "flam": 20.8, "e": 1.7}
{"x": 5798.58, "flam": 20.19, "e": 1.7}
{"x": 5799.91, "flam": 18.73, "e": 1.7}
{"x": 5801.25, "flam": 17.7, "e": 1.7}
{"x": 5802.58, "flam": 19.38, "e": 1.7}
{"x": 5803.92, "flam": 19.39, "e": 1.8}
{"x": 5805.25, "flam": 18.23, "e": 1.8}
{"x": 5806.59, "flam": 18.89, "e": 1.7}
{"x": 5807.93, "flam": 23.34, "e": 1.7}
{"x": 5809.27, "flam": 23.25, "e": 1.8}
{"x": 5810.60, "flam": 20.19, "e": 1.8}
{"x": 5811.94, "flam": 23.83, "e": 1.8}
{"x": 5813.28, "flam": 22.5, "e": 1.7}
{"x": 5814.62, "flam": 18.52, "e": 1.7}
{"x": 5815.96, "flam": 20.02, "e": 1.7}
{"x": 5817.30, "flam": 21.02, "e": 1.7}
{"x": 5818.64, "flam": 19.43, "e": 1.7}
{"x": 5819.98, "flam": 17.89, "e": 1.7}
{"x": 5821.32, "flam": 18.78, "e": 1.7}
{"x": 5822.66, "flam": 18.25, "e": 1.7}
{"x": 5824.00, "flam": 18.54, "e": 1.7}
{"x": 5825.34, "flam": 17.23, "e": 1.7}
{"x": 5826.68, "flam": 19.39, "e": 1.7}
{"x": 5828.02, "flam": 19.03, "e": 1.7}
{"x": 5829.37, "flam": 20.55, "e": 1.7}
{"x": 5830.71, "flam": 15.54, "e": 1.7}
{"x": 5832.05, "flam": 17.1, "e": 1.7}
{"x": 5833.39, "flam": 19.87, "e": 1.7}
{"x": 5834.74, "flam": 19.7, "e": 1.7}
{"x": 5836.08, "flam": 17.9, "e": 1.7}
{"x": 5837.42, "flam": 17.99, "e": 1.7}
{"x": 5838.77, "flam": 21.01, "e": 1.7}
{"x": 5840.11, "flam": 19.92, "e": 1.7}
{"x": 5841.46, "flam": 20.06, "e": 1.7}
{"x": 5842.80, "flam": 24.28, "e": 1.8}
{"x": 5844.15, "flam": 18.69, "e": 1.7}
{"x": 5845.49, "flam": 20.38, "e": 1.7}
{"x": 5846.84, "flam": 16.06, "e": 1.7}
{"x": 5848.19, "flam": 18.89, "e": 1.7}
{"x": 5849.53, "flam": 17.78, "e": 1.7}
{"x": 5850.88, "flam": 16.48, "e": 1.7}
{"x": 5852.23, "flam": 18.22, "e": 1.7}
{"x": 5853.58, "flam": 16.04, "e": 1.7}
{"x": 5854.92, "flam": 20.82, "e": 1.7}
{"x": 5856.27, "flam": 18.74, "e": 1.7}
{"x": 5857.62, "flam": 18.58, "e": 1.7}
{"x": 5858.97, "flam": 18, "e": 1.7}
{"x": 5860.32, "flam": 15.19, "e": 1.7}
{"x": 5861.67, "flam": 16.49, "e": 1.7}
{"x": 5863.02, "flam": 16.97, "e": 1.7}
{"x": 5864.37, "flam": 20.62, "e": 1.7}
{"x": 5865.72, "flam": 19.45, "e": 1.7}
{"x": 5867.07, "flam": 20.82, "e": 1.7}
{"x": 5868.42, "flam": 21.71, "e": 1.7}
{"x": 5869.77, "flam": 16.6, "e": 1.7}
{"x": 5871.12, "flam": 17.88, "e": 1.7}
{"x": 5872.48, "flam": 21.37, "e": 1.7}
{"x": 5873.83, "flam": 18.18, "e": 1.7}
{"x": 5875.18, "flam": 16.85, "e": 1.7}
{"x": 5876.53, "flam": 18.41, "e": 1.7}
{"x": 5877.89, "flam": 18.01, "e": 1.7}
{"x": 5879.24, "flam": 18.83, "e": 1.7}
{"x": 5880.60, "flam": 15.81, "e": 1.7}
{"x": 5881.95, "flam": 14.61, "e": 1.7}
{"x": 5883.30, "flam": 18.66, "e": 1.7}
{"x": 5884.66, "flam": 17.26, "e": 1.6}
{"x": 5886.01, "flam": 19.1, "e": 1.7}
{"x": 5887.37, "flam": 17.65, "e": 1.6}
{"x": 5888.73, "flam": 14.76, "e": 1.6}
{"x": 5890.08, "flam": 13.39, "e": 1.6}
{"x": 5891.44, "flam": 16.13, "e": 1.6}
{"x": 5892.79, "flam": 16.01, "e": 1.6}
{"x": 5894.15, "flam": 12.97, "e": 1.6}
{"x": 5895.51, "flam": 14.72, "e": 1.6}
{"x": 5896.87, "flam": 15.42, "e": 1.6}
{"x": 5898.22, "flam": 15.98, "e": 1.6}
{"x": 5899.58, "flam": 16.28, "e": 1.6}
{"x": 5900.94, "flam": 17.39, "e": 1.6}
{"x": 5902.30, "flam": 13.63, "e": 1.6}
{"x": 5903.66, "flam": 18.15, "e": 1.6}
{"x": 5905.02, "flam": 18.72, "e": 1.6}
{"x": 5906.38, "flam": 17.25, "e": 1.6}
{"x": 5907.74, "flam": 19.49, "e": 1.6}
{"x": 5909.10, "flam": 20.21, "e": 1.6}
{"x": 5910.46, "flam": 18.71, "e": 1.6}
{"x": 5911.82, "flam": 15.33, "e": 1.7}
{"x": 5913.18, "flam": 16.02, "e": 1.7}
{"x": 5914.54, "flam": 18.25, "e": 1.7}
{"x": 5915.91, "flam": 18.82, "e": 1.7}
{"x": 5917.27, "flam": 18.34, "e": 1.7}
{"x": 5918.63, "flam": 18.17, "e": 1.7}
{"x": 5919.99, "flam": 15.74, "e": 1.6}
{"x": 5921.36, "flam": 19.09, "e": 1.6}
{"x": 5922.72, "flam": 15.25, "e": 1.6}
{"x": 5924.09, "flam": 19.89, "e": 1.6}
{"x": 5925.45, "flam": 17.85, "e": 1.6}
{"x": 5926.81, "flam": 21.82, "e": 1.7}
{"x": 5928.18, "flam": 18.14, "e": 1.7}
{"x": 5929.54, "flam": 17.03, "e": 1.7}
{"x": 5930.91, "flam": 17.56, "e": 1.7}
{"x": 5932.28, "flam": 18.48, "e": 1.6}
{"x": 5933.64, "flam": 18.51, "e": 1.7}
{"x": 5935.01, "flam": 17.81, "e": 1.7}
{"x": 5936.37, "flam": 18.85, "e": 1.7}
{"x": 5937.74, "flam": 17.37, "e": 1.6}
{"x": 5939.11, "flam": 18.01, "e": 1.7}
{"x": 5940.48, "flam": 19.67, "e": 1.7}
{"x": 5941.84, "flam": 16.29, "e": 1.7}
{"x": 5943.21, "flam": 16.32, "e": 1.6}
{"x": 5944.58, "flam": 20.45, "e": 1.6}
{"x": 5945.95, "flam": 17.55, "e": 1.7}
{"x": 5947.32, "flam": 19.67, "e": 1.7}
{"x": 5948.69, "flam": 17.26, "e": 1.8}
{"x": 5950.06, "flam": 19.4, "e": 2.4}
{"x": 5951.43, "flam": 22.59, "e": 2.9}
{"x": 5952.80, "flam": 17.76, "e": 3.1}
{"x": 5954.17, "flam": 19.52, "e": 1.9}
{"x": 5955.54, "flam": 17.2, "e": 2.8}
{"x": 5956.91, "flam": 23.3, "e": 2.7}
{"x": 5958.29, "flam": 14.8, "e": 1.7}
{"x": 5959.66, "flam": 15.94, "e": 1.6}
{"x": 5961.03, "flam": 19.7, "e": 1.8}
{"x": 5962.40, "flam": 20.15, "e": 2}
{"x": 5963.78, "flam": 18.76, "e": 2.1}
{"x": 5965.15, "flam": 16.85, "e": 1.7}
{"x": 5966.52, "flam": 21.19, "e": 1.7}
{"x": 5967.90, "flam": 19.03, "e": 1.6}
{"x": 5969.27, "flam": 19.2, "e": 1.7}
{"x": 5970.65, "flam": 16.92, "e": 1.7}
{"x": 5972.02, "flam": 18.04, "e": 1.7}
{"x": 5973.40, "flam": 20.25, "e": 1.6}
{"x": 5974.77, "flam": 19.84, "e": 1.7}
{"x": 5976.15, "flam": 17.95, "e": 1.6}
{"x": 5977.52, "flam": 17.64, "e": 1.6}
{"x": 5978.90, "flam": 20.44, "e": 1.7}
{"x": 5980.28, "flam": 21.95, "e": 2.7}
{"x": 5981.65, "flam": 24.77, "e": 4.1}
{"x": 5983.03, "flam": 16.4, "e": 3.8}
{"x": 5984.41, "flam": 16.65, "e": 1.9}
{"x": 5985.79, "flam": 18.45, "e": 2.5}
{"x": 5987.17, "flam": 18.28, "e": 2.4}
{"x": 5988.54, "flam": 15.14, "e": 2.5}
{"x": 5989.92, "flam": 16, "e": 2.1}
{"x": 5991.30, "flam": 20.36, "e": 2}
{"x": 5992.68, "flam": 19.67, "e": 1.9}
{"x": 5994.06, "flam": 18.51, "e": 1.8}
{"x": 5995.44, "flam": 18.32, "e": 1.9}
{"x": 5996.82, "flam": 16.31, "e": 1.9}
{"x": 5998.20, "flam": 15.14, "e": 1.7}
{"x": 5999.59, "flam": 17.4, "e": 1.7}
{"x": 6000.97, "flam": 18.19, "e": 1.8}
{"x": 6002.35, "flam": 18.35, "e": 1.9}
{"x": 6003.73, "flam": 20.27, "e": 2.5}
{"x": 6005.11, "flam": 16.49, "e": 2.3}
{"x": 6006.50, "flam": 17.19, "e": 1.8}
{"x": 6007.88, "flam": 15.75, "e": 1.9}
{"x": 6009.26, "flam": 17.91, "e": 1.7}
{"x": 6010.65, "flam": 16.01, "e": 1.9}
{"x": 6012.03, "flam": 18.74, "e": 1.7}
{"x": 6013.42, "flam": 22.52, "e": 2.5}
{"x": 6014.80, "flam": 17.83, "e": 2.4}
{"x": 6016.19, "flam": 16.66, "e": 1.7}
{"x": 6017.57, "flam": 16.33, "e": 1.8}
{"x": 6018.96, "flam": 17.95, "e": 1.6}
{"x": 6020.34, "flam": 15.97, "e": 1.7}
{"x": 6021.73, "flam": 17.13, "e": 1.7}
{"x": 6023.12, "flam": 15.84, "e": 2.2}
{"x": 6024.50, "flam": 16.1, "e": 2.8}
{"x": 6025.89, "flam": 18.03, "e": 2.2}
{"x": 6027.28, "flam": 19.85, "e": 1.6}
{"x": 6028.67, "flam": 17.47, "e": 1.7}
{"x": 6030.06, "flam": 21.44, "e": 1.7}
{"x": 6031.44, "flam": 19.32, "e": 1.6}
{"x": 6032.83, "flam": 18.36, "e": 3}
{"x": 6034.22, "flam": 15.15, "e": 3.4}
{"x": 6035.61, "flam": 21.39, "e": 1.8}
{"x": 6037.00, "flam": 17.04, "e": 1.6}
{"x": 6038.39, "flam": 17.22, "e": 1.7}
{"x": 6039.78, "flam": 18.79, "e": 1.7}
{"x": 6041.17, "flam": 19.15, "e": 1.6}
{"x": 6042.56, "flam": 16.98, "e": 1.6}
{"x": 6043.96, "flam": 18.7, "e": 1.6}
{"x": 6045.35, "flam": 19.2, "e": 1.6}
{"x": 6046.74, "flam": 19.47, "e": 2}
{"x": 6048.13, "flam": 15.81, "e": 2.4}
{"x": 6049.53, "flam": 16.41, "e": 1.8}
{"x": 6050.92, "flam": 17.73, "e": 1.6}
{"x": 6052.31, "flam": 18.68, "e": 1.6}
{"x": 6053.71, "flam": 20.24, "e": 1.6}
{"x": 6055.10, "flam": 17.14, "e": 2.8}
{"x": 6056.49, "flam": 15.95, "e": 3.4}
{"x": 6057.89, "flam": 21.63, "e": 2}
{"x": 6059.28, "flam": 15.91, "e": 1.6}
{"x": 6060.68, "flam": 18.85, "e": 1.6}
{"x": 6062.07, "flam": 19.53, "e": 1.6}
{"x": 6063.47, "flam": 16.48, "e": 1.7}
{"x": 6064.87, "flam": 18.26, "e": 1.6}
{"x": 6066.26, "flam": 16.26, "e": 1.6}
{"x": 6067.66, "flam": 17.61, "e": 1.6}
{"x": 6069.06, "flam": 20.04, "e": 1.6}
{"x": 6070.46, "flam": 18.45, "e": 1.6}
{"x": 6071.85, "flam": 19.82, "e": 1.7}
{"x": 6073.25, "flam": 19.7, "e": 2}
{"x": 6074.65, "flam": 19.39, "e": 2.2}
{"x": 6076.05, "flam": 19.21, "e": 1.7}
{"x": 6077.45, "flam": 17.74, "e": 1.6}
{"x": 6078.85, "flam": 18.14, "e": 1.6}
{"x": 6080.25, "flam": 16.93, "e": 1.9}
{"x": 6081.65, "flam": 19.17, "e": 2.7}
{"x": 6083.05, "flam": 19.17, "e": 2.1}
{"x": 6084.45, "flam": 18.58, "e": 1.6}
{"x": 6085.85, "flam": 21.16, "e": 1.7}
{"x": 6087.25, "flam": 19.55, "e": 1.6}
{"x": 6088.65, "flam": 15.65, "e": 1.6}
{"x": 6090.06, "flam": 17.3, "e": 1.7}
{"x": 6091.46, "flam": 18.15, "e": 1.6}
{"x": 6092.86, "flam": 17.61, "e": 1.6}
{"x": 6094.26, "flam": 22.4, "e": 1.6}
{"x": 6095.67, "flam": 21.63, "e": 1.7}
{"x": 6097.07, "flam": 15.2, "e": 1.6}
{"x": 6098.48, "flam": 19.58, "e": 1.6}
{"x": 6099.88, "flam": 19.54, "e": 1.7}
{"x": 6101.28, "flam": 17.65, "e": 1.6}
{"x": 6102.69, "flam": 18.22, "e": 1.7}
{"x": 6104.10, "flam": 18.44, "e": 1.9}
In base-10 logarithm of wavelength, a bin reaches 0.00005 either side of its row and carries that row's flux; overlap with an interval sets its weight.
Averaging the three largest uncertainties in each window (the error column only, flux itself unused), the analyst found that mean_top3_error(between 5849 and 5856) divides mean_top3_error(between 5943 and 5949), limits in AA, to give 1.02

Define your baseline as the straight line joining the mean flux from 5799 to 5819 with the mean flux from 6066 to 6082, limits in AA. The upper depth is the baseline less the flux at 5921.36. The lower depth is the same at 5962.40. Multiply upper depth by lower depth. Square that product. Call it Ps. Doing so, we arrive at 0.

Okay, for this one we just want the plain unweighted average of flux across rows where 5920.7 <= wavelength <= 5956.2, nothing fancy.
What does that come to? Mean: 18.44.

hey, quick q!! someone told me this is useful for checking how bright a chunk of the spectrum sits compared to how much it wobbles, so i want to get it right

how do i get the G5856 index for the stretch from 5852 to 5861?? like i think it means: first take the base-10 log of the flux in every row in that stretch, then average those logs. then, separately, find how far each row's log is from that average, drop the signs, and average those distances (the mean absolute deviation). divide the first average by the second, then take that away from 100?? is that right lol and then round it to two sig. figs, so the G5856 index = 63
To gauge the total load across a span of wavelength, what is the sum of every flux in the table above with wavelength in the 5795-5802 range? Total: 95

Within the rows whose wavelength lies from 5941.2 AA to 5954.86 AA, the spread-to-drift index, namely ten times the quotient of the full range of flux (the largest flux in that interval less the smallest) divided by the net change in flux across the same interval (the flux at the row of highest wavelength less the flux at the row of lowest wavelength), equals 20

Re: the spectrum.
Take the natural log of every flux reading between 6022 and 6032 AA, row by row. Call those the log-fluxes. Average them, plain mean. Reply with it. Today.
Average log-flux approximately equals 2.90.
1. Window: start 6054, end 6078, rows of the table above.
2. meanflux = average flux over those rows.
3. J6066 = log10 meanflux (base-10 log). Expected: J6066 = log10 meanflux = 1.26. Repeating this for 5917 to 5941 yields 1.26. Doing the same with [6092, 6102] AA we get 1.28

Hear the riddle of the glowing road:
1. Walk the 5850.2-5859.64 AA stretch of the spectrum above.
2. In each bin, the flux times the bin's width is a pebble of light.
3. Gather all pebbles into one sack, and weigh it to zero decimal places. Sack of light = 171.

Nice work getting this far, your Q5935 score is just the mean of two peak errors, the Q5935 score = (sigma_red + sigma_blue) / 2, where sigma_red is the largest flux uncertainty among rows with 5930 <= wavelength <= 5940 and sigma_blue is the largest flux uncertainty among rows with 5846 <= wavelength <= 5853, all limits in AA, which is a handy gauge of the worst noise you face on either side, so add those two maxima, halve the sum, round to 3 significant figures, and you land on 1.70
